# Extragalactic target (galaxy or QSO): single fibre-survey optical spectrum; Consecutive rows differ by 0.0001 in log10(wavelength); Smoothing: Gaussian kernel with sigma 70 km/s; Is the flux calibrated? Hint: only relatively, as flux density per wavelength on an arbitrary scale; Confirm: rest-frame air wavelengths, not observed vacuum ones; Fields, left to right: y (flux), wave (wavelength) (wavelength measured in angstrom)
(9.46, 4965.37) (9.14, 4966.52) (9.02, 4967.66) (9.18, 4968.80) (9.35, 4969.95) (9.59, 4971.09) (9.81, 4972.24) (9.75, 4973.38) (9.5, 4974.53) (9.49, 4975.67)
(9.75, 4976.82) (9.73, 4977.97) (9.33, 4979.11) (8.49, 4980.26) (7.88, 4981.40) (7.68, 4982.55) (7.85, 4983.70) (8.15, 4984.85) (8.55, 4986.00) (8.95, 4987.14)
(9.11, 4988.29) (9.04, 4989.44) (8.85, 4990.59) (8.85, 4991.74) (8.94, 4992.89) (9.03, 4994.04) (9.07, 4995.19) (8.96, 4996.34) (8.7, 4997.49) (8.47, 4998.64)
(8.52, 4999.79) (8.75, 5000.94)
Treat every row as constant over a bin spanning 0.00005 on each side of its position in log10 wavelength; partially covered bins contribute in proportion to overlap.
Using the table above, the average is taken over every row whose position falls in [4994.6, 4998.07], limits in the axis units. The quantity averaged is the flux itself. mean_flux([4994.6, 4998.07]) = 8.91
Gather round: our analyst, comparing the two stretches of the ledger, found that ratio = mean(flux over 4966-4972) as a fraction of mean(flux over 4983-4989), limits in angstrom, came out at 1.09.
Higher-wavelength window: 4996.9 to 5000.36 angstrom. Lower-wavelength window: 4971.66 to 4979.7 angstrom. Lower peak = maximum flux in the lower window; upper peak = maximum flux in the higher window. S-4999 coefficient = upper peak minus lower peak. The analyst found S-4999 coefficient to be -1.1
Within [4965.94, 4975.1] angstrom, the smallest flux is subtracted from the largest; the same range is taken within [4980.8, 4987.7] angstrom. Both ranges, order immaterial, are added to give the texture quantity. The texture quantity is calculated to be 2.1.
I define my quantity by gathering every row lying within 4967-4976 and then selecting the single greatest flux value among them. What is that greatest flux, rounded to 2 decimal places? 9.81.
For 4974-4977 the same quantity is 9.75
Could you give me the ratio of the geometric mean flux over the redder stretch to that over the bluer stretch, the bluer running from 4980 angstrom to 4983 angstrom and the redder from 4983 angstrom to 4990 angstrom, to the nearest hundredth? 1.07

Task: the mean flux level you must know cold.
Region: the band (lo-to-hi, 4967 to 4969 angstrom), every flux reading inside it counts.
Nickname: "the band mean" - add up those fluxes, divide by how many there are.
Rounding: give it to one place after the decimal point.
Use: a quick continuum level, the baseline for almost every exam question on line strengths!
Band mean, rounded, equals 9.1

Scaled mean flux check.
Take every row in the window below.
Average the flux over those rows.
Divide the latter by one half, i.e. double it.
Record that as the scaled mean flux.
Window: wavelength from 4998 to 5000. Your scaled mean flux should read 17.0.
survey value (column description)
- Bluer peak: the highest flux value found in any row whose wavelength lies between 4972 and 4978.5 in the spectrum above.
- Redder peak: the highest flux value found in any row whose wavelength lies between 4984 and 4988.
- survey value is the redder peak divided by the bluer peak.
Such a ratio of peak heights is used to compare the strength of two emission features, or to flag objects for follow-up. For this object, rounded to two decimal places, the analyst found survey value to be 0.91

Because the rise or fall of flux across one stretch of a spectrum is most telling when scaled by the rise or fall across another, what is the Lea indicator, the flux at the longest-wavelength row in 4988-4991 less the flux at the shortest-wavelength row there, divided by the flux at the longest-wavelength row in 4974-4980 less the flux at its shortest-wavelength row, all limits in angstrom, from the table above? 1.5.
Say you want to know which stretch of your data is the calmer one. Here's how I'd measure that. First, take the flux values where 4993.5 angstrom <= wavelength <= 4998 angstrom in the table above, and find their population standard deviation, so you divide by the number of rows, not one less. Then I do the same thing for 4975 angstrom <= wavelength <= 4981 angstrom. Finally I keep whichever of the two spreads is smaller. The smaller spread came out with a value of 0.14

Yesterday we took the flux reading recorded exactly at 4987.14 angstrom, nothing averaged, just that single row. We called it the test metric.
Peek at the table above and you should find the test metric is 8.95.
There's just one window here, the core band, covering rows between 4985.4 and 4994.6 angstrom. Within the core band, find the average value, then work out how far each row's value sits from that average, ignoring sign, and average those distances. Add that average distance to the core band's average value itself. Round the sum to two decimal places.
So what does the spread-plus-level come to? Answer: 9.04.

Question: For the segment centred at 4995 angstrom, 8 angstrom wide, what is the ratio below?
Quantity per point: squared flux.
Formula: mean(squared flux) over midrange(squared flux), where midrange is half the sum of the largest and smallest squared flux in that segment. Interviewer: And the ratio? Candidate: 1.02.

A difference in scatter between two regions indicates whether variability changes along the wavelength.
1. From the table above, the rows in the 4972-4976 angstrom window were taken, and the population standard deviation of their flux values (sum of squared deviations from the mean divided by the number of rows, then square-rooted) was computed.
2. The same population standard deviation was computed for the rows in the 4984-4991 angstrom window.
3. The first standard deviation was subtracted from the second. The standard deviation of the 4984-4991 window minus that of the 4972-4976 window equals 0.2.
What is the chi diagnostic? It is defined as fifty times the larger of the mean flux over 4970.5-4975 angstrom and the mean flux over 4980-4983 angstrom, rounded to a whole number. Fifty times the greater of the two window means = 483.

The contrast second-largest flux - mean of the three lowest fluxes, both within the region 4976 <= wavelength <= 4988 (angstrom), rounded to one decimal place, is 1.9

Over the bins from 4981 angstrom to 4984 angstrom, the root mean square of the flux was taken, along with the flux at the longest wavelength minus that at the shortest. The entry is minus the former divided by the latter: 260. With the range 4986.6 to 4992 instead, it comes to 90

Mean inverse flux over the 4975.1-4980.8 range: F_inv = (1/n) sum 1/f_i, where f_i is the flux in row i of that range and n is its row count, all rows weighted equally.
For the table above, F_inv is 0.107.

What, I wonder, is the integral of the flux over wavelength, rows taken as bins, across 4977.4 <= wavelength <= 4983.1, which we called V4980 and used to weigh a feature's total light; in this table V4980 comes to 49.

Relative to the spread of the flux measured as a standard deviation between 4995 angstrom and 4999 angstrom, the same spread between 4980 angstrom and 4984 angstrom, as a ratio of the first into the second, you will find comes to 1.32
